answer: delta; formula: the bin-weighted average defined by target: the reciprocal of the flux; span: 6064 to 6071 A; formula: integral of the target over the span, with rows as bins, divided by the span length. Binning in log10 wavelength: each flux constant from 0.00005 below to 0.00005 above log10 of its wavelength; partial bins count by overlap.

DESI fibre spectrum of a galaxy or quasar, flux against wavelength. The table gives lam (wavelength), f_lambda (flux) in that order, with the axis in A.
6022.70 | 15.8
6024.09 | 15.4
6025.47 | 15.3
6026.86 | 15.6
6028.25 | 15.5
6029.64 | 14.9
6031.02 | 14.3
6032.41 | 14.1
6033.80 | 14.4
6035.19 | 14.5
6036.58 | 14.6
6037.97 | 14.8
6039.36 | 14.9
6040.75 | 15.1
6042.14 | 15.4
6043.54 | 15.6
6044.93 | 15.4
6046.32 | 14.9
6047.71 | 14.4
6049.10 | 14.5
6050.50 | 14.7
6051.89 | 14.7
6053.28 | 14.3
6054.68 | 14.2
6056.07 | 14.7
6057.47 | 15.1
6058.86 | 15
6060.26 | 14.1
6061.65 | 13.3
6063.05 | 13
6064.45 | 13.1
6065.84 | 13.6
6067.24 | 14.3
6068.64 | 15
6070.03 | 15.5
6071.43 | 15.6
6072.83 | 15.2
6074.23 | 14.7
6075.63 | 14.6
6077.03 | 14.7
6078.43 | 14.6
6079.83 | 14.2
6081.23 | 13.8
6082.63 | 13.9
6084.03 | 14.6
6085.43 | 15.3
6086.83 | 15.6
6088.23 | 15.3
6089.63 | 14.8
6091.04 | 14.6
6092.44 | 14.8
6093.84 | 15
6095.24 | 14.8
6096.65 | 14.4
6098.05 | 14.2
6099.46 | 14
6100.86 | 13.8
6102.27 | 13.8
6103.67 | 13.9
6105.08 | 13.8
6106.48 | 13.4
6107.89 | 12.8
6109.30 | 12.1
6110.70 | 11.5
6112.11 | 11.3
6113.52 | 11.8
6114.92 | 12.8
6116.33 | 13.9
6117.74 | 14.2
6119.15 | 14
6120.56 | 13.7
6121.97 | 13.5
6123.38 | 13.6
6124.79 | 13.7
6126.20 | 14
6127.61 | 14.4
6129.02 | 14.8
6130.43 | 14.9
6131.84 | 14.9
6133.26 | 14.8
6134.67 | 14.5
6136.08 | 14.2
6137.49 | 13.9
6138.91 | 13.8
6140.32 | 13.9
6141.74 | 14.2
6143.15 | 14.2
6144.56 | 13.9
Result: 0.070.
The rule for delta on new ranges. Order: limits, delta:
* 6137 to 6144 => 0.071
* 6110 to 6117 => 0.082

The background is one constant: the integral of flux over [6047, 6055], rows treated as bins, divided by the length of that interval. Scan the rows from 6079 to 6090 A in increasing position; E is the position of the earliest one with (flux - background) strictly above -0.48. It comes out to 6079.83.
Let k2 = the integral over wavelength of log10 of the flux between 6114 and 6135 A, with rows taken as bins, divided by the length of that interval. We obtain 1.148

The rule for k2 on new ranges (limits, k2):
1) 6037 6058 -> 1.171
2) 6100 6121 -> 1.117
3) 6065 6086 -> 1.165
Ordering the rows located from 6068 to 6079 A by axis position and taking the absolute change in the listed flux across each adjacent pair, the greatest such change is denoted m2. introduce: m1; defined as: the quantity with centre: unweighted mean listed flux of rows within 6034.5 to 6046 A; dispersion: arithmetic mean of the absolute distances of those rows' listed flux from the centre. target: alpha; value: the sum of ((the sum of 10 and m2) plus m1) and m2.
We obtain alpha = 11.3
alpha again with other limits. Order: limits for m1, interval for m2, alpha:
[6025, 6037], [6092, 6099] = 11.3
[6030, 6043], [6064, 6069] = 11.7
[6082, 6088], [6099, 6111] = 12.0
